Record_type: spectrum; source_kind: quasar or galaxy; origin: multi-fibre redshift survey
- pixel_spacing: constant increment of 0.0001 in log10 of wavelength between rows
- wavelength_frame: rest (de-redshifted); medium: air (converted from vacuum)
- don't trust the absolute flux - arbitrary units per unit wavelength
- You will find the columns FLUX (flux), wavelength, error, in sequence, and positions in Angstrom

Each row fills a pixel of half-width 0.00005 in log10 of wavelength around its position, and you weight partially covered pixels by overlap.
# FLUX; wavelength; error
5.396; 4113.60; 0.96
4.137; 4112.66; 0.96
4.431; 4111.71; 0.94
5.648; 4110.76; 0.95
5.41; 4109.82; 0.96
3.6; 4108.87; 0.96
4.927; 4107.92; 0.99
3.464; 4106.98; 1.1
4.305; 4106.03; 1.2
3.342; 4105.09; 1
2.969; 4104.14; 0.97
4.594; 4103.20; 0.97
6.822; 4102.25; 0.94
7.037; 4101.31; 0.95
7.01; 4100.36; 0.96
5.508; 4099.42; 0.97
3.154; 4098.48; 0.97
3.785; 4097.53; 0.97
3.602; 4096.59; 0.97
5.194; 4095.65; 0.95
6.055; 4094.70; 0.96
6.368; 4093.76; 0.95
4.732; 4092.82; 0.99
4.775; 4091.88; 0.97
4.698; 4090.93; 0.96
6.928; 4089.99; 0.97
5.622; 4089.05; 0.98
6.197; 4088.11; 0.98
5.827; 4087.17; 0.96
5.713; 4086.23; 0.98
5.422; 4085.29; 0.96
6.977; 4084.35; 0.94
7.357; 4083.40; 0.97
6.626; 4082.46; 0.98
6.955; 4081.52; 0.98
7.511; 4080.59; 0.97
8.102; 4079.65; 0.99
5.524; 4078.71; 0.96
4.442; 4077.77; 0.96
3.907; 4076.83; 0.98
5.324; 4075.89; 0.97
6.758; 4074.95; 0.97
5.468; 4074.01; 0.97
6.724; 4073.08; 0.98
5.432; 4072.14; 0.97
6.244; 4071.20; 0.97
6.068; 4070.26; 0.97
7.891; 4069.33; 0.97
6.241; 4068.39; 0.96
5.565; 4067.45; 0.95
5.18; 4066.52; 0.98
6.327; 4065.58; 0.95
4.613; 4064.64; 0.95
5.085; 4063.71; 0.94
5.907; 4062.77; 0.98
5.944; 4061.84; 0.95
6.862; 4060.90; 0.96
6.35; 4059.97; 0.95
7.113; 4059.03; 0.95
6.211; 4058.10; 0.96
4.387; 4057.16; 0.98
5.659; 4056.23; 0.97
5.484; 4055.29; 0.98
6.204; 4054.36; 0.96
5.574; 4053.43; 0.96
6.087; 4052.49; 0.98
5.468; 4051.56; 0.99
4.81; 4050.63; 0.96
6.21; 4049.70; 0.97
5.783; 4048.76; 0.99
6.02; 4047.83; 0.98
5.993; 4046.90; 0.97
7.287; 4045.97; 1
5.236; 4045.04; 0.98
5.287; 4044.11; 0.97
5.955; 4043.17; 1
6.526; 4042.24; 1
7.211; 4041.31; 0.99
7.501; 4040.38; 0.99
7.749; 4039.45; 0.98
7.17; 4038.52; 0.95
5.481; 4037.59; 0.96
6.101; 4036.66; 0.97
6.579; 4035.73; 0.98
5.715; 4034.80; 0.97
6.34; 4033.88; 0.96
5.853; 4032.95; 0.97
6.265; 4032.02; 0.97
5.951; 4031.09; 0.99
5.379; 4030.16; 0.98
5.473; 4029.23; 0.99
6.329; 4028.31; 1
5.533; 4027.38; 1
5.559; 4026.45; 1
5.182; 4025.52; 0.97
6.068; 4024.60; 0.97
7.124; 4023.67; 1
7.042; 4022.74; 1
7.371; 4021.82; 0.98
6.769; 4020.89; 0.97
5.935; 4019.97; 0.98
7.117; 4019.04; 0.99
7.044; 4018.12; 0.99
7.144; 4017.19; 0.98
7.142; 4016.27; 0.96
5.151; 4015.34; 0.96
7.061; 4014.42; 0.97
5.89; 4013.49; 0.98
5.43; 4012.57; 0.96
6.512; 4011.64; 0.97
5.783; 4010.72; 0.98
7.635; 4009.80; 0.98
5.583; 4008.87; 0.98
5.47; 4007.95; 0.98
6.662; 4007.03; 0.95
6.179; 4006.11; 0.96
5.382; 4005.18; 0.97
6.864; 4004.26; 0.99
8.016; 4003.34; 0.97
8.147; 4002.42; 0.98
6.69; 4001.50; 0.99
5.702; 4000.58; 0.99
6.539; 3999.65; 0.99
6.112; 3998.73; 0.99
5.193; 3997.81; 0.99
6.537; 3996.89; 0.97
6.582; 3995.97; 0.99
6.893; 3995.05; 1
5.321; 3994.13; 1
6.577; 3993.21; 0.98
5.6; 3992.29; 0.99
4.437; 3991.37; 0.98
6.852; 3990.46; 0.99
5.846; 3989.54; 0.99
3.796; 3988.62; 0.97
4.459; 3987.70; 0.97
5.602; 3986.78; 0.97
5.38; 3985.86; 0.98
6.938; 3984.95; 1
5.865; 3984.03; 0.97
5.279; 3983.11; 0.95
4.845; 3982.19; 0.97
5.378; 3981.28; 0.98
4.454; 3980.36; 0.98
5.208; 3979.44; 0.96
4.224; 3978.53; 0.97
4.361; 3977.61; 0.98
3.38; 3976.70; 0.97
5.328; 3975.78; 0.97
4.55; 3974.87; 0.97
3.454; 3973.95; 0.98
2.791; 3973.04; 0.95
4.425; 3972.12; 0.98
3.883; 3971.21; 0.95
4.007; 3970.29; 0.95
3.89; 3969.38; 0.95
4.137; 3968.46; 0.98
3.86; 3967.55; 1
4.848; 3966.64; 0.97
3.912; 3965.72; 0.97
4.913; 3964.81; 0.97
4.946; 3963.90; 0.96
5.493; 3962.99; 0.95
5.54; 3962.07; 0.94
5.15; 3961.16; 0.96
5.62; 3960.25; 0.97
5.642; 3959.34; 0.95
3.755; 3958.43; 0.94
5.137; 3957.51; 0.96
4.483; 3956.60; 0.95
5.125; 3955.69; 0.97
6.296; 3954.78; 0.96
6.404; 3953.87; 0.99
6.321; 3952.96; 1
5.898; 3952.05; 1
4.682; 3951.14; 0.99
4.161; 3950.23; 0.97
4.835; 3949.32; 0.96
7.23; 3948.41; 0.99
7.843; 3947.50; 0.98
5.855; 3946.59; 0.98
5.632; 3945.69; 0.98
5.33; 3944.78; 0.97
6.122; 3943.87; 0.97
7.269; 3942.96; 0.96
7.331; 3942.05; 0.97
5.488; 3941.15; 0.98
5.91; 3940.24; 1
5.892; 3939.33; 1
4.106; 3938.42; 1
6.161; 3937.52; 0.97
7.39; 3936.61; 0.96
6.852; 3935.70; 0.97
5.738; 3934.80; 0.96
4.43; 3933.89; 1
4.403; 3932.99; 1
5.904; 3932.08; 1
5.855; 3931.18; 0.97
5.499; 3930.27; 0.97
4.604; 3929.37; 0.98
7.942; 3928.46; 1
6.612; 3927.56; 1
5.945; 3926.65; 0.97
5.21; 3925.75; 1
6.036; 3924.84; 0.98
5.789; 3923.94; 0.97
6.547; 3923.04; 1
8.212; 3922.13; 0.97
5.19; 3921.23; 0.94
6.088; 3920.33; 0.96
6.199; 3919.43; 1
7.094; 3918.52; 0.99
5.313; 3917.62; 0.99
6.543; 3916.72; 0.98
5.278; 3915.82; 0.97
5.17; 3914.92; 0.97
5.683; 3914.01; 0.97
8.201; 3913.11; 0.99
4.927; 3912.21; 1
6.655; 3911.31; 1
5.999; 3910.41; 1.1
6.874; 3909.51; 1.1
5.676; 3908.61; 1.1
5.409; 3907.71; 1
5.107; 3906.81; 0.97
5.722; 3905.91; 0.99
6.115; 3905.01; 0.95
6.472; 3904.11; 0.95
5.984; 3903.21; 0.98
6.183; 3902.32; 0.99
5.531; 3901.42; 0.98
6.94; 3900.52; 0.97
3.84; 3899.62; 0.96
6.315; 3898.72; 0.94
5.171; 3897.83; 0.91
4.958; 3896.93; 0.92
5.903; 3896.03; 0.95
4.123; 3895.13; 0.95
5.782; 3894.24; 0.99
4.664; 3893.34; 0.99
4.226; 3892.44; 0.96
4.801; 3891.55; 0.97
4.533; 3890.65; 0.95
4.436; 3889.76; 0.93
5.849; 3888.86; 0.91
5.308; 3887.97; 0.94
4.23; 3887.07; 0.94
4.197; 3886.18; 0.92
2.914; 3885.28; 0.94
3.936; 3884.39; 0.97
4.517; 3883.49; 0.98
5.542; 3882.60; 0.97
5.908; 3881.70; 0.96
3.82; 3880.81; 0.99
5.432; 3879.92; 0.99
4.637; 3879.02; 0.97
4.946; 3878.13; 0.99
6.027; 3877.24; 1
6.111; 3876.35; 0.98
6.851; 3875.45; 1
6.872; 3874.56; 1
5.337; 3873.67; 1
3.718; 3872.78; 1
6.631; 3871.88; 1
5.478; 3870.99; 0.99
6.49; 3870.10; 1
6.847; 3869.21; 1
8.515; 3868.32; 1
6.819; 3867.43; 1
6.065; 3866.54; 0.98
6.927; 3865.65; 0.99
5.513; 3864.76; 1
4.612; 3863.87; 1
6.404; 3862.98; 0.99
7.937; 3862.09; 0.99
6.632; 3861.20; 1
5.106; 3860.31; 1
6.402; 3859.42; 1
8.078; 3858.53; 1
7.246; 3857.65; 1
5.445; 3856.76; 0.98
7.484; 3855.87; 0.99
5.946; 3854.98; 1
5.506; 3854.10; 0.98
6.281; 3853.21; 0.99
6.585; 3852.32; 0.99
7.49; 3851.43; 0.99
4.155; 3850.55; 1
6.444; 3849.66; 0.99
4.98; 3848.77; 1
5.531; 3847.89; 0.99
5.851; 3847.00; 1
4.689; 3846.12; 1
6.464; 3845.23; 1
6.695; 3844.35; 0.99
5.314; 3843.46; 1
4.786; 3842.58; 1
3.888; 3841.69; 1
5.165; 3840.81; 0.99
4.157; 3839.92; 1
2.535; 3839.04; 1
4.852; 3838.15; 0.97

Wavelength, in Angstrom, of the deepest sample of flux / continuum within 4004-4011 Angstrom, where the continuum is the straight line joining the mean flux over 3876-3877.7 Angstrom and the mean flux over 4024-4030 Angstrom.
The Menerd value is 4005.18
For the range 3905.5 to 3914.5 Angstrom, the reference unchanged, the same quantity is 3912.21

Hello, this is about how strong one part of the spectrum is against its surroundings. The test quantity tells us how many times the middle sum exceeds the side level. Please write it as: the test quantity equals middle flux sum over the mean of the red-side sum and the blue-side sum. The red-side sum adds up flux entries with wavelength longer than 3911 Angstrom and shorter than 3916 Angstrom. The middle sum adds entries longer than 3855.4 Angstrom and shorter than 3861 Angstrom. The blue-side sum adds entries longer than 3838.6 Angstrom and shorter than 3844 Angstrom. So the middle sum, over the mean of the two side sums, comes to 1.3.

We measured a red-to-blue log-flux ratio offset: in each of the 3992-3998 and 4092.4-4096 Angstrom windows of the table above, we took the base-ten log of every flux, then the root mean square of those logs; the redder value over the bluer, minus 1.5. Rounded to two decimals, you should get -0.55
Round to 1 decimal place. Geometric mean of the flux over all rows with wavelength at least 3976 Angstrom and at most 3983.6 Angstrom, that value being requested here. 4.6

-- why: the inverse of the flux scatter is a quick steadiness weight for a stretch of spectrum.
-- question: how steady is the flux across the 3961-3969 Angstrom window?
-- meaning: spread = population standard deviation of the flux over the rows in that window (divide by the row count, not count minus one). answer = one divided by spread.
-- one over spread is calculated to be 1.66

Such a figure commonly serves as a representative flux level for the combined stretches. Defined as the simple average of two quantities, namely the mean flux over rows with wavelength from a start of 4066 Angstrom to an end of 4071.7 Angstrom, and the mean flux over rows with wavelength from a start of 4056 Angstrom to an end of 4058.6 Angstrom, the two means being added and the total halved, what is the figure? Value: 5.8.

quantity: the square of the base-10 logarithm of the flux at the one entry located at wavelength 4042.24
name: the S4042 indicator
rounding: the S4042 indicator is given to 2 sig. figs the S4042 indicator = 0.66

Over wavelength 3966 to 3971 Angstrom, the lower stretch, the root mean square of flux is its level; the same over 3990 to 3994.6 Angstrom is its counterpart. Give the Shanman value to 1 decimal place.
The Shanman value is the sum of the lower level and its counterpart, 10.0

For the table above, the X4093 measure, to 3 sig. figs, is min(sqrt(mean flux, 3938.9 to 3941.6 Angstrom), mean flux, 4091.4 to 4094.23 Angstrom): 2.40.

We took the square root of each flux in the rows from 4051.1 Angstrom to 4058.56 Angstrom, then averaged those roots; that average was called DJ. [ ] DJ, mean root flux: 2.37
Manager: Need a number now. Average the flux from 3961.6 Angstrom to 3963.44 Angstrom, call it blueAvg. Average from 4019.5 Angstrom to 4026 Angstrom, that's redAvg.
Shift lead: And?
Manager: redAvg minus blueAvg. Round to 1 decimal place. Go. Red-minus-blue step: 1.0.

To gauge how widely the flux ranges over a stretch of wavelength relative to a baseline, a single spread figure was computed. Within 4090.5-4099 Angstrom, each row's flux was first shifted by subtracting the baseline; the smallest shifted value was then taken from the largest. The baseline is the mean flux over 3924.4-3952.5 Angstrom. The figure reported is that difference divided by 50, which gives 0.064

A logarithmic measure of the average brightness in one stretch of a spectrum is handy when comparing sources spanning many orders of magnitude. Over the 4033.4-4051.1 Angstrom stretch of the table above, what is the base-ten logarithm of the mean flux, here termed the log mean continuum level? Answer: 0.797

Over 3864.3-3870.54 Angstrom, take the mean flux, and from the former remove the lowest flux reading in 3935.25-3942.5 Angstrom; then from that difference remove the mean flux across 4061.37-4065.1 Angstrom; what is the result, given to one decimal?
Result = -2.8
